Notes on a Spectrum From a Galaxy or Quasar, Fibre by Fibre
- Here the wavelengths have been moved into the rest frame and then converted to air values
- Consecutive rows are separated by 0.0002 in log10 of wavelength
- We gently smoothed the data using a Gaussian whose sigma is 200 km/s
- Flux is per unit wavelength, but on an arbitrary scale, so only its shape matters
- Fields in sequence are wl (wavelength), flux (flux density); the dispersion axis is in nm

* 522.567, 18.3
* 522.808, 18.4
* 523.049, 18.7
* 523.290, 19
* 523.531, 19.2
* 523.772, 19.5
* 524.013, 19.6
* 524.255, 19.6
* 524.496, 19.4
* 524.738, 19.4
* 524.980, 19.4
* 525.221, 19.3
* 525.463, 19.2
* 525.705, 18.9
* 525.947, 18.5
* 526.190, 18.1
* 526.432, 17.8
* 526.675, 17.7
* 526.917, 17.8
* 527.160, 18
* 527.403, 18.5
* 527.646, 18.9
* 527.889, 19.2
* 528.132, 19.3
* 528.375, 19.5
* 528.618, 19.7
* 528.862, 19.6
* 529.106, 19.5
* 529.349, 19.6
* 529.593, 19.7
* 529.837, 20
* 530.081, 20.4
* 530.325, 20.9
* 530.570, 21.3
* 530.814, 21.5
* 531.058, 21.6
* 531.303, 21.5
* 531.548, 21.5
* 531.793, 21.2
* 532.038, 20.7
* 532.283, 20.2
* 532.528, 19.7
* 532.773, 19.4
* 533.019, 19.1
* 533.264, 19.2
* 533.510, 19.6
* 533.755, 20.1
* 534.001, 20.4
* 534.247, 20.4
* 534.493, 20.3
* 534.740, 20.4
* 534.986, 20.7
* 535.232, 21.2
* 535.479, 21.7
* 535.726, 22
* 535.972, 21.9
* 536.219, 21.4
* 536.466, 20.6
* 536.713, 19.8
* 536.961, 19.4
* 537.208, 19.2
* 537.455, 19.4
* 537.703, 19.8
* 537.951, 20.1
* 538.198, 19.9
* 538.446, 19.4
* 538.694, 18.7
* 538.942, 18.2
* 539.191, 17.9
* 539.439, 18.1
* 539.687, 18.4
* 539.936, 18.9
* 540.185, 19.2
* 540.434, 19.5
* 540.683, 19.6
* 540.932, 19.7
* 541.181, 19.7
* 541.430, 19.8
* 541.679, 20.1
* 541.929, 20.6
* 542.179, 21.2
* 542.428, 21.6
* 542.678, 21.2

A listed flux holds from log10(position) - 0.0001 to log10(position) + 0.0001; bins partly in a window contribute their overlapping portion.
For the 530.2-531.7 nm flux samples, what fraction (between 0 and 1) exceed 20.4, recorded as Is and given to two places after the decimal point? 1.00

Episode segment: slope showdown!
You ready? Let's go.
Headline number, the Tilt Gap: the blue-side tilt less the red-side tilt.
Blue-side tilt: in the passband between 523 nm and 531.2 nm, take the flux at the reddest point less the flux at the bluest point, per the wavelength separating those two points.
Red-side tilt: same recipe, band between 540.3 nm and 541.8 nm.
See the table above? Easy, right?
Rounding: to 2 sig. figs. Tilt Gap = -0.12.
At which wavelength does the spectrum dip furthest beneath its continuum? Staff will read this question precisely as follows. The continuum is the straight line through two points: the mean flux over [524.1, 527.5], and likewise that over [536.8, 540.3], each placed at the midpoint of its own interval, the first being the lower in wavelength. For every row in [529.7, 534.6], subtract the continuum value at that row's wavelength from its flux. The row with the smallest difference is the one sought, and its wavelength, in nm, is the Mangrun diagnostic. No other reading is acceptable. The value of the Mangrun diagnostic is 533.019 nm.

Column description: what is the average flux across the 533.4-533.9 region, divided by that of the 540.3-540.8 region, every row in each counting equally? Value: 1.02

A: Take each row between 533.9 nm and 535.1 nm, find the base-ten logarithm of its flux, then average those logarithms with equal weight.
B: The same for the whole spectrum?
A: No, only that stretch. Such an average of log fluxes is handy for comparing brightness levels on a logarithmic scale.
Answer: 1.310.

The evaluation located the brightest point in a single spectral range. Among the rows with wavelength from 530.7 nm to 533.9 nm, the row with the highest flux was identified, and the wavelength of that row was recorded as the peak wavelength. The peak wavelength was 531.058 nm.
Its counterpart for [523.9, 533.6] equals 531.058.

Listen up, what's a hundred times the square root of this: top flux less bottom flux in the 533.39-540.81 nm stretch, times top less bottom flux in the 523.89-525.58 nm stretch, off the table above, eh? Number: 128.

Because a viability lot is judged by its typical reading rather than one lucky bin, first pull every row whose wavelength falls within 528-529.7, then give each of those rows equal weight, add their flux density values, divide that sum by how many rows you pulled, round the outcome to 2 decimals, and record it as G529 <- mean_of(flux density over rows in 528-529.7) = 19.56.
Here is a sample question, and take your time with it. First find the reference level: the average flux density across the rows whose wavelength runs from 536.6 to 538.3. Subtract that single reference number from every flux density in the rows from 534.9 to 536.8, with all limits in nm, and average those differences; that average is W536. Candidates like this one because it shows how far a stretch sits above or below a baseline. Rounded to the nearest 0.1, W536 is 1.5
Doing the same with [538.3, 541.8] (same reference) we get -0.6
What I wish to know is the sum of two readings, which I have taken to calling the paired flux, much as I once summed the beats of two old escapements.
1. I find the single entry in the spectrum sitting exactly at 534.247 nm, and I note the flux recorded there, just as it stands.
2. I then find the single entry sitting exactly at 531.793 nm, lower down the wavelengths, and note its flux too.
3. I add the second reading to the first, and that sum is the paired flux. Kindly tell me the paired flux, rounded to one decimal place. 41.6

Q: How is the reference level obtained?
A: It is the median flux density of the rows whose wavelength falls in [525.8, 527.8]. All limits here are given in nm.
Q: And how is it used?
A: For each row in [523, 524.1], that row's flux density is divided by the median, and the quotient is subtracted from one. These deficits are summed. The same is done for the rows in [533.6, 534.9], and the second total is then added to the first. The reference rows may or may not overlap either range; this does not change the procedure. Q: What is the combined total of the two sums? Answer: -0.95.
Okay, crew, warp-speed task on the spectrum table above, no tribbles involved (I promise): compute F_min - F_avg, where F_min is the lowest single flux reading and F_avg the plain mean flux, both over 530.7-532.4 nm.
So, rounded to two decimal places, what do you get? -0.97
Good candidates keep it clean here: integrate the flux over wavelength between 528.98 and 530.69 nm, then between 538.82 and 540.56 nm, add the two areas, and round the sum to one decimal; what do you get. 66.9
